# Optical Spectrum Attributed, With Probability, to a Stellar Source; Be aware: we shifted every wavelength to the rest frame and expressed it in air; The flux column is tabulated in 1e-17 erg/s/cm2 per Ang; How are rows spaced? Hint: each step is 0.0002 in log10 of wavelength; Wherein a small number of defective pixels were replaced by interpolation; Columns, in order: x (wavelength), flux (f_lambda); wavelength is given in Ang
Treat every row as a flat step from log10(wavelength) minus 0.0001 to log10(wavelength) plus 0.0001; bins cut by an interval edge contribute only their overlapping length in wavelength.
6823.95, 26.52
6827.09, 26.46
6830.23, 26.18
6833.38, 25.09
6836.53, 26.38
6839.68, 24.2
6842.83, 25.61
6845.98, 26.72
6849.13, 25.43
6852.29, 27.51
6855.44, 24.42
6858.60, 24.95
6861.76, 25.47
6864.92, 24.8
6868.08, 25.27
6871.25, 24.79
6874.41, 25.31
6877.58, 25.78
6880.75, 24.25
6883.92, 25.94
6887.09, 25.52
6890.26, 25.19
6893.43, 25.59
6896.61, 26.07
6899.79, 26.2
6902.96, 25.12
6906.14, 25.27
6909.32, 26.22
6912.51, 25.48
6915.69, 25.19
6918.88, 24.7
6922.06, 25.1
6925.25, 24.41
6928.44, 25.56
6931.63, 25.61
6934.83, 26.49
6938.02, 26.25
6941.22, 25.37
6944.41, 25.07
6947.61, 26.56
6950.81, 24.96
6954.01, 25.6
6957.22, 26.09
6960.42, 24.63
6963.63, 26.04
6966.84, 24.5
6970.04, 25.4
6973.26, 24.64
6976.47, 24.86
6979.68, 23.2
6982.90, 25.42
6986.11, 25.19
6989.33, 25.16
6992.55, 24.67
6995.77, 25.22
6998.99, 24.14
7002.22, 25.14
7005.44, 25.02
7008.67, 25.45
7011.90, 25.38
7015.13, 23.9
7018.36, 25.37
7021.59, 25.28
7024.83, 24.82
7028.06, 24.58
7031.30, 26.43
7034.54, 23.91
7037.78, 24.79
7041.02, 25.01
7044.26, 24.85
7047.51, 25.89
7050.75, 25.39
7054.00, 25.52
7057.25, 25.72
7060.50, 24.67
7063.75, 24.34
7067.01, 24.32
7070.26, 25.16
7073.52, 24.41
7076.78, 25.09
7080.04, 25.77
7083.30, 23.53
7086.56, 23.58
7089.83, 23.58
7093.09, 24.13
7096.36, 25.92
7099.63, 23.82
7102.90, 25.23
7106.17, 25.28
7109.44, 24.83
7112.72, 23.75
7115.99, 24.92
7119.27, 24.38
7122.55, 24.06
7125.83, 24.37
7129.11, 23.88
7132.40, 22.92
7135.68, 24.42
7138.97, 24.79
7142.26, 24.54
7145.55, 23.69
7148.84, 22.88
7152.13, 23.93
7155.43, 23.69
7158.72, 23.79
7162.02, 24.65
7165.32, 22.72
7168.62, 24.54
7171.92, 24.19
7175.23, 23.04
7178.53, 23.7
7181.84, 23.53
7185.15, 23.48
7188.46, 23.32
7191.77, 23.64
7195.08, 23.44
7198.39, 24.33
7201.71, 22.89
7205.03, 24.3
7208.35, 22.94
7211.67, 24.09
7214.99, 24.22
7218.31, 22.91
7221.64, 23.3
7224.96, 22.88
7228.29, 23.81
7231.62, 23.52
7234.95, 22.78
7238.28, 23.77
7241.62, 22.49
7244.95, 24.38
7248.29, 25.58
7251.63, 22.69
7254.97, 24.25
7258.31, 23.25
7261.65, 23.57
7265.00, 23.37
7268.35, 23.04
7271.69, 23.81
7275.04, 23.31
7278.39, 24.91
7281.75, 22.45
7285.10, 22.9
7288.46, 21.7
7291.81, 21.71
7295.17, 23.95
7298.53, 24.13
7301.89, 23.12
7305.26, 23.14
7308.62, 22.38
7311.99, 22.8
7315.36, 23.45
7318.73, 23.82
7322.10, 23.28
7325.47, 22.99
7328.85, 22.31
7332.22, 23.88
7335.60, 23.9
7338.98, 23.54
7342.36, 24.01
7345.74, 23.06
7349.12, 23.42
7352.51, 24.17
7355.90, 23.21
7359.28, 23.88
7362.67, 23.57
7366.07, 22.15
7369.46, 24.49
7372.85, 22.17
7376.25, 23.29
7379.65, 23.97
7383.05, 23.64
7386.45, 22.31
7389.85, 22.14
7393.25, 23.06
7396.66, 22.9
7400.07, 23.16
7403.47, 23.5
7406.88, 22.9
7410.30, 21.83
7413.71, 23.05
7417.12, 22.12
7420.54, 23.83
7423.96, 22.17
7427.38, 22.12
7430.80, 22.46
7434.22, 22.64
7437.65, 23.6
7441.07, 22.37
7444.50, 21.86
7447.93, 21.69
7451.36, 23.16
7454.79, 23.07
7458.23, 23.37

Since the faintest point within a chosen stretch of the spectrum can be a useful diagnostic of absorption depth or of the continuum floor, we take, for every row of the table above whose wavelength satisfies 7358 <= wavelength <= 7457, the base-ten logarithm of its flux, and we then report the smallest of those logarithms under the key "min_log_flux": 1.34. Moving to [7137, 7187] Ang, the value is 1.36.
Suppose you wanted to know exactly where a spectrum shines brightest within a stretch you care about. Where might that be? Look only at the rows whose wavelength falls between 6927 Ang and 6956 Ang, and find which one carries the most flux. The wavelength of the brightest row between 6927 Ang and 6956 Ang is 6947.61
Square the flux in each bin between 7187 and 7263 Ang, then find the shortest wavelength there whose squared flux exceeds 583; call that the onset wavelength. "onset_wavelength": 7198.39 Ang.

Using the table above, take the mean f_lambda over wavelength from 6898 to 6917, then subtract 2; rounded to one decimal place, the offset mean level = 23.6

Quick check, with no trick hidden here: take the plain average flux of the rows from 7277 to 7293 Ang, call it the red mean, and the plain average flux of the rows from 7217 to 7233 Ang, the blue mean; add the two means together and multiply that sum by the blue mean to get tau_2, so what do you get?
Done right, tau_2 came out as 1071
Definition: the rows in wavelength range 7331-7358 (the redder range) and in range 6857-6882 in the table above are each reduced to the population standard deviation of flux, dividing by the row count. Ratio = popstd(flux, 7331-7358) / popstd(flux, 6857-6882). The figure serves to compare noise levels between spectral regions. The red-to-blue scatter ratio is 0.84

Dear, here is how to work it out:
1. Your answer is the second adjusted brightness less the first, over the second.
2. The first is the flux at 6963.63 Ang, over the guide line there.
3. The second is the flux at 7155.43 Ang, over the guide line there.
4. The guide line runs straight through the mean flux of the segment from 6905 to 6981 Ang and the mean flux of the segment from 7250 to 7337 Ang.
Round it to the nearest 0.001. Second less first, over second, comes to -0.050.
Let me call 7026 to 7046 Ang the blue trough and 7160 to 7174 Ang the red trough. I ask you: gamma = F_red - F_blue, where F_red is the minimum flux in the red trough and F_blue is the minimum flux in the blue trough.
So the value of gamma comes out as -1.2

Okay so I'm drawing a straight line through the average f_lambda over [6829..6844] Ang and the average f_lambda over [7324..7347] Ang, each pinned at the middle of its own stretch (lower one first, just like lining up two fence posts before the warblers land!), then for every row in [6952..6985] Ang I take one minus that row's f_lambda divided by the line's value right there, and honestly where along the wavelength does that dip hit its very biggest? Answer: 6979.68 Ang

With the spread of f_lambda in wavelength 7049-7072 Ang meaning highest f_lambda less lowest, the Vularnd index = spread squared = 2.0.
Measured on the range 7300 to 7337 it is 2.5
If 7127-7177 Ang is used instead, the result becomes 4.3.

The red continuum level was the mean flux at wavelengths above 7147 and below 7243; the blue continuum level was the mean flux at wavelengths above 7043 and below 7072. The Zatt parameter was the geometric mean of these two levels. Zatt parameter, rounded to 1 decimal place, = 24.3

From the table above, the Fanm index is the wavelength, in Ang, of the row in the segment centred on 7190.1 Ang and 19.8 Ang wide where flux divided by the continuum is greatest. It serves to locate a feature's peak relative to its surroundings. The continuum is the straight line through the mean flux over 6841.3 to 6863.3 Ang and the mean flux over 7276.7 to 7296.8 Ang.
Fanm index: 7198.39 Ang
